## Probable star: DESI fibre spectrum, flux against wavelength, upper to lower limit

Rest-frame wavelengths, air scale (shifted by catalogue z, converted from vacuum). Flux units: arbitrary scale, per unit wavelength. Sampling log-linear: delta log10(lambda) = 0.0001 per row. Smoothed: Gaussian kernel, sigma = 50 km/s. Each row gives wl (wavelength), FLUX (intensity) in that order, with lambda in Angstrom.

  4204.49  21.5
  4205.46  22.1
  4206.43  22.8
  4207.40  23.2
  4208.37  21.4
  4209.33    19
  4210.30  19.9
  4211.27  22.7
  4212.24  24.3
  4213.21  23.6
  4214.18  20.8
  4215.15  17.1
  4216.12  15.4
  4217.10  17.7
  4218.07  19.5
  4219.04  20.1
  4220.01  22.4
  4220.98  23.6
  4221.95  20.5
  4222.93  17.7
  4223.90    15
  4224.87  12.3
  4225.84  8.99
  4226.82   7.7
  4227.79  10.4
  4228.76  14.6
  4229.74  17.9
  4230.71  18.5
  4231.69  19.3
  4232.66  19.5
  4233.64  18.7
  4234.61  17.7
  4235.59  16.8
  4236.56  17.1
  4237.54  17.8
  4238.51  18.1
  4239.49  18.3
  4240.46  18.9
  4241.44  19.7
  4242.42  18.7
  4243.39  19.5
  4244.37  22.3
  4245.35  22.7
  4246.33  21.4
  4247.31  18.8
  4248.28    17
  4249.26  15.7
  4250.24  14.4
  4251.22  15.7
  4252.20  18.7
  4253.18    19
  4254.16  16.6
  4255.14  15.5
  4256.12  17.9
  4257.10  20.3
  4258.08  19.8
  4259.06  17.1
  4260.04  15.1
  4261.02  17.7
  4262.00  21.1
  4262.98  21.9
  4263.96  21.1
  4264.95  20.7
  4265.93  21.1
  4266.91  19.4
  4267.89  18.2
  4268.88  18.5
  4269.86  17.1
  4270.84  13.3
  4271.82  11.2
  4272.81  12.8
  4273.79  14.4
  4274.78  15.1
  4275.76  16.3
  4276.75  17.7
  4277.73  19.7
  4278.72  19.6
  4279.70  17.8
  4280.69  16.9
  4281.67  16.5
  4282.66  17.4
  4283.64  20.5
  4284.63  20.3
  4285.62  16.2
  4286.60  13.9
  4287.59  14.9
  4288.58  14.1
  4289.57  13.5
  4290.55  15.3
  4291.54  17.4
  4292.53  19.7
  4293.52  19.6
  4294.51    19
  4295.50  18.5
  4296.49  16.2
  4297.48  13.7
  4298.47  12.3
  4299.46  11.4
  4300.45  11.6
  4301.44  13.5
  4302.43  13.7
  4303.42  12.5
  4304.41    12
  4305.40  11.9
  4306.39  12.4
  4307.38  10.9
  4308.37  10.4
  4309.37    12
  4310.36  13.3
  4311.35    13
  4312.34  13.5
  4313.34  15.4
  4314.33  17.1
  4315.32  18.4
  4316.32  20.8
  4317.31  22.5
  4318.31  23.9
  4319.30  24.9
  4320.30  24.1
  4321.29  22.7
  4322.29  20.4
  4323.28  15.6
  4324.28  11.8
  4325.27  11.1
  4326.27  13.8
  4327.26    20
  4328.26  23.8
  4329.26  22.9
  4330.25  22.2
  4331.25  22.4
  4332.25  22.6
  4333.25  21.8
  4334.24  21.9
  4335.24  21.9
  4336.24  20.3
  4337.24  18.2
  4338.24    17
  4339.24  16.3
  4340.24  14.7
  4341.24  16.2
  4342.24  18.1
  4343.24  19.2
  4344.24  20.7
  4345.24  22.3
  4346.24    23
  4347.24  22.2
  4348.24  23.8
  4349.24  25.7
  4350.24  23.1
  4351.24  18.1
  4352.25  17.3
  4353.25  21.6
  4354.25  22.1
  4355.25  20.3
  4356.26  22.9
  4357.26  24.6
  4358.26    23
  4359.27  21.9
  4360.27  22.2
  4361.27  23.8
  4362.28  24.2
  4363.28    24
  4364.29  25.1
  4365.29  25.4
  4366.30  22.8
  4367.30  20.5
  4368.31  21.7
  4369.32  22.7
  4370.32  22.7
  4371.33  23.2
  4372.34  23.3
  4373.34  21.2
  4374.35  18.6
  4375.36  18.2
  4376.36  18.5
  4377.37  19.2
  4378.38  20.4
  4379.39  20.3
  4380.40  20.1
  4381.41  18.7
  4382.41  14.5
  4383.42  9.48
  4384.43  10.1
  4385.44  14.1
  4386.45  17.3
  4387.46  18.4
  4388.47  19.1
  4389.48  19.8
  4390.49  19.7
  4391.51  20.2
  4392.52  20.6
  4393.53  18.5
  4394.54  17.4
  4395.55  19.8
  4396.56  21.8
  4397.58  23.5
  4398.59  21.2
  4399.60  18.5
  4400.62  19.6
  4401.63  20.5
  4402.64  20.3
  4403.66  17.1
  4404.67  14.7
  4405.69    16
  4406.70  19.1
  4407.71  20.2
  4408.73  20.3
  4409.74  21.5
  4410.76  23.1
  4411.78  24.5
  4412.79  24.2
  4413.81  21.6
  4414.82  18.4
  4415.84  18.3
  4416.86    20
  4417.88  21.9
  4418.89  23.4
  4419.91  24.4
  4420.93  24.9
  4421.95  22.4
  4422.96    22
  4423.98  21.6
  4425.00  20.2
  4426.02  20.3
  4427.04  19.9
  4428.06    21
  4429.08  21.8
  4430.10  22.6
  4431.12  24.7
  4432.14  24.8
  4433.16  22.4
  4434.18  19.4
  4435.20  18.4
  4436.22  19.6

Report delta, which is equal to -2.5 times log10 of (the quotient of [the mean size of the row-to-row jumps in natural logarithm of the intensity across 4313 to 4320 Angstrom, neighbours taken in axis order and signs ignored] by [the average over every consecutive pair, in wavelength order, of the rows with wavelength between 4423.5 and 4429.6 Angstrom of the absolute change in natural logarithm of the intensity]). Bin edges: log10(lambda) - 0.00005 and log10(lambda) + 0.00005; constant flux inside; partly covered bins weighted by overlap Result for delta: -0.8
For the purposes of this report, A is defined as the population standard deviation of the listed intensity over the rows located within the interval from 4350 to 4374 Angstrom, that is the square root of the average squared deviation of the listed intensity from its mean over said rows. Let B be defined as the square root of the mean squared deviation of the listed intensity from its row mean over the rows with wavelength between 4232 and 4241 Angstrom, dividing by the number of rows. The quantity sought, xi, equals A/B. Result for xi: 2.35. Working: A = 1.9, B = 0.8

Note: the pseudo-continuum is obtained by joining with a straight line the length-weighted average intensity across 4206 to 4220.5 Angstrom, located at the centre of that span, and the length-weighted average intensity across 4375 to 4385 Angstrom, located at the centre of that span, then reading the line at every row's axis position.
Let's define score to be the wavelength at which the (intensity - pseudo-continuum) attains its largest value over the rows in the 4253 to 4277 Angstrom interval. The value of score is 4262.98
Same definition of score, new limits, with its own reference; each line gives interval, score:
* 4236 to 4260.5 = 4245.35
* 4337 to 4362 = 4349.24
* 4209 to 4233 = 4212.24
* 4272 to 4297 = 4283.64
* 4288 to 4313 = 4292.53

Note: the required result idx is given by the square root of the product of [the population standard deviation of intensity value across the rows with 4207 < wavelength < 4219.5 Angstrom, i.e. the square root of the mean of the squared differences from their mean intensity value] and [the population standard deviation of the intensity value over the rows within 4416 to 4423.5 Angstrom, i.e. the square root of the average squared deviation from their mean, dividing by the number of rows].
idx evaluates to 1.99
